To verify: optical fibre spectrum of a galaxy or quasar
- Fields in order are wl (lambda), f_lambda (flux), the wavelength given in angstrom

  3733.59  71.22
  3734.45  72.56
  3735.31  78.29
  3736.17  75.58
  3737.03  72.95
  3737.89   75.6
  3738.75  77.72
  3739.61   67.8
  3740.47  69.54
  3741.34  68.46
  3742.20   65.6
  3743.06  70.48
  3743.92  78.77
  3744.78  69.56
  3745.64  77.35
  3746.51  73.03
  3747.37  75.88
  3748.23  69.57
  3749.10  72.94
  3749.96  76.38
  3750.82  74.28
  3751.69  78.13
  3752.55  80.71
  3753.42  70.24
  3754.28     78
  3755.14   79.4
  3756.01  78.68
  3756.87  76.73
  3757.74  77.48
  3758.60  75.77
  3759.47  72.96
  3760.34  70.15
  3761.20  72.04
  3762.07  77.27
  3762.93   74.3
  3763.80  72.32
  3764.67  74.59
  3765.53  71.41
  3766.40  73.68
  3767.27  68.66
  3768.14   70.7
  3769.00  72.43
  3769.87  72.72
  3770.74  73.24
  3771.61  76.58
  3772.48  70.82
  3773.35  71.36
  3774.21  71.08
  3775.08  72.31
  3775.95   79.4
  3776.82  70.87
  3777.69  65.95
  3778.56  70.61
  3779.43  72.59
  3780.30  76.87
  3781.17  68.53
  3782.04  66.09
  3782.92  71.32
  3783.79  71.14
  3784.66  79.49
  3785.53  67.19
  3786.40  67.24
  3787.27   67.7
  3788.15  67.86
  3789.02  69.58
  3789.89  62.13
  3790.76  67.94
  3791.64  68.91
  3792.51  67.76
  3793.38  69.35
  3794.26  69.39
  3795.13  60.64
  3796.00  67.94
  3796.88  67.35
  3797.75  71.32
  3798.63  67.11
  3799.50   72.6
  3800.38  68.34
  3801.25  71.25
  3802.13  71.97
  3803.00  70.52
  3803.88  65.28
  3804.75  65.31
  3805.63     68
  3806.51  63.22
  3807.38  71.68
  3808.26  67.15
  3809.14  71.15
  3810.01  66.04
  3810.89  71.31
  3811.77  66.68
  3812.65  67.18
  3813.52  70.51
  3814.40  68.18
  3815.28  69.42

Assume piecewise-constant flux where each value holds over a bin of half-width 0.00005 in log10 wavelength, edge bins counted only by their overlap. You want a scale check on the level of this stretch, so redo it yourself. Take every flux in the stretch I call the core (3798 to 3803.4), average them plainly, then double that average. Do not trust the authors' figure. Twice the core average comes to 141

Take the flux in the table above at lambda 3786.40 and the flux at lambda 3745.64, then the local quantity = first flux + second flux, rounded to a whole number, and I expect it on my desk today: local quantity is 145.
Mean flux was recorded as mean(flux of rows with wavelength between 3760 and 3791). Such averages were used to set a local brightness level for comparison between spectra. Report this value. 71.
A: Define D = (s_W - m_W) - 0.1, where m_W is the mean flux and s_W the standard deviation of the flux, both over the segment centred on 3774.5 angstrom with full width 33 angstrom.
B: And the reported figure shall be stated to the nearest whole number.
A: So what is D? -68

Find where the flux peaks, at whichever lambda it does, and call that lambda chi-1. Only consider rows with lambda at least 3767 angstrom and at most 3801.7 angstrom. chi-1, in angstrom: 3784.66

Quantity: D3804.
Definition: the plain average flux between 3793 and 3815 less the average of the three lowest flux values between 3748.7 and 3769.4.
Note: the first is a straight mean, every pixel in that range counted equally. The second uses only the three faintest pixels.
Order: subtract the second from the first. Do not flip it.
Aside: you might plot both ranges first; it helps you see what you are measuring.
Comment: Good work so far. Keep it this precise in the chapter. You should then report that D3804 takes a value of -1.3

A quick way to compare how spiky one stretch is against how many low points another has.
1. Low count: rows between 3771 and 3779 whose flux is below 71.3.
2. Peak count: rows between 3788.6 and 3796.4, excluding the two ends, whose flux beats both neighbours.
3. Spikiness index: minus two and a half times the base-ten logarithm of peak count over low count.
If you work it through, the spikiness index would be 1.0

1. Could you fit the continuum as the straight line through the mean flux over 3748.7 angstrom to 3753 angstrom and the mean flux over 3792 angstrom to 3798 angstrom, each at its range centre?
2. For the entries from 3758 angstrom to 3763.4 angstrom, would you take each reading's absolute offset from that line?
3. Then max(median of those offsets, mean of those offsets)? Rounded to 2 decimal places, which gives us 2.12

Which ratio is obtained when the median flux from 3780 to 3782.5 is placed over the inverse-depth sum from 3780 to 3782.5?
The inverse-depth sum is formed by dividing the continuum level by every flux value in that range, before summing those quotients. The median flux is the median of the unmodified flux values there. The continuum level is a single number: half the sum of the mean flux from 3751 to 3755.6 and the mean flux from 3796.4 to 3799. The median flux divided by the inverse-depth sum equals 22.0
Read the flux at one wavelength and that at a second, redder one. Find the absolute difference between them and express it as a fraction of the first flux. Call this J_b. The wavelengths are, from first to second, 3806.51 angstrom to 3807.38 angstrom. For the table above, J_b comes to 0.134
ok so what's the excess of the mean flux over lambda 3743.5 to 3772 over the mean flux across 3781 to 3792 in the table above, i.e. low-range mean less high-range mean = 5.6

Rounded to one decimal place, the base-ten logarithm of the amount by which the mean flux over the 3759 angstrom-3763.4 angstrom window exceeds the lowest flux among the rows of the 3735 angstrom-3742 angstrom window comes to 0.7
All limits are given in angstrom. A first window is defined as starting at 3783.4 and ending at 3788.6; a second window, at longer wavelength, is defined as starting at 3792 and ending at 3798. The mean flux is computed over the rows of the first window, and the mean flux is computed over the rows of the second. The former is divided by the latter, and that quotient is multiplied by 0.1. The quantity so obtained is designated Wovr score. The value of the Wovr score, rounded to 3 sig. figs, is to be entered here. 0.104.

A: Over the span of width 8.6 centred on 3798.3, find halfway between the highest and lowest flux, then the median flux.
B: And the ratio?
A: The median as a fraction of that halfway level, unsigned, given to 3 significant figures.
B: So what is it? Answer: 1.03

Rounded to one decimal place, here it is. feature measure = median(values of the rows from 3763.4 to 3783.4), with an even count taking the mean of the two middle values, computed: 71.4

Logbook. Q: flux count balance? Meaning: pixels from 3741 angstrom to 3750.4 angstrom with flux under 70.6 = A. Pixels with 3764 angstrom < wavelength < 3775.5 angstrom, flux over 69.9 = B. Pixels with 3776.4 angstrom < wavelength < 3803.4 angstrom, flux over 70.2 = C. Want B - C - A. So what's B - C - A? -5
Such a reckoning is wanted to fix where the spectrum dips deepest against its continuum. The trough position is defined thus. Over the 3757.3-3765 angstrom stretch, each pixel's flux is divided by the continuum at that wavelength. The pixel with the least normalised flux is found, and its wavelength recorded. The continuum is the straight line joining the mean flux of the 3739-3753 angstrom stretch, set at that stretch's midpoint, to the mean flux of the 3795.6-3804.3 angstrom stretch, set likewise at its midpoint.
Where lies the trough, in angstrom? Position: 3760.34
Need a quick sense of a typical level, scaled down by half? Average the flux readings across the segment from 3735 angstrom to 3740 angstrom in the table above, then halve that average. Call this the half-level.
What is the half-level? 37.3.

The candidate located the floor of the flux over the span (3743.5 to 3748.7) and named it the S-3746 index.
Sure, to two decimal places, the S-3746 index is 69.56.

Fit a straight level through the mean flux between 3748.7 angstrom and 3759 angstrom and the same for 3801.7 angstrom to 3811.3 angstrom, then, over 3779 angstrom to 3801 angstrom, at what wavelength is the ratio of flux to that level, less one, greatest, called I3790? 3784.66 angstrom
